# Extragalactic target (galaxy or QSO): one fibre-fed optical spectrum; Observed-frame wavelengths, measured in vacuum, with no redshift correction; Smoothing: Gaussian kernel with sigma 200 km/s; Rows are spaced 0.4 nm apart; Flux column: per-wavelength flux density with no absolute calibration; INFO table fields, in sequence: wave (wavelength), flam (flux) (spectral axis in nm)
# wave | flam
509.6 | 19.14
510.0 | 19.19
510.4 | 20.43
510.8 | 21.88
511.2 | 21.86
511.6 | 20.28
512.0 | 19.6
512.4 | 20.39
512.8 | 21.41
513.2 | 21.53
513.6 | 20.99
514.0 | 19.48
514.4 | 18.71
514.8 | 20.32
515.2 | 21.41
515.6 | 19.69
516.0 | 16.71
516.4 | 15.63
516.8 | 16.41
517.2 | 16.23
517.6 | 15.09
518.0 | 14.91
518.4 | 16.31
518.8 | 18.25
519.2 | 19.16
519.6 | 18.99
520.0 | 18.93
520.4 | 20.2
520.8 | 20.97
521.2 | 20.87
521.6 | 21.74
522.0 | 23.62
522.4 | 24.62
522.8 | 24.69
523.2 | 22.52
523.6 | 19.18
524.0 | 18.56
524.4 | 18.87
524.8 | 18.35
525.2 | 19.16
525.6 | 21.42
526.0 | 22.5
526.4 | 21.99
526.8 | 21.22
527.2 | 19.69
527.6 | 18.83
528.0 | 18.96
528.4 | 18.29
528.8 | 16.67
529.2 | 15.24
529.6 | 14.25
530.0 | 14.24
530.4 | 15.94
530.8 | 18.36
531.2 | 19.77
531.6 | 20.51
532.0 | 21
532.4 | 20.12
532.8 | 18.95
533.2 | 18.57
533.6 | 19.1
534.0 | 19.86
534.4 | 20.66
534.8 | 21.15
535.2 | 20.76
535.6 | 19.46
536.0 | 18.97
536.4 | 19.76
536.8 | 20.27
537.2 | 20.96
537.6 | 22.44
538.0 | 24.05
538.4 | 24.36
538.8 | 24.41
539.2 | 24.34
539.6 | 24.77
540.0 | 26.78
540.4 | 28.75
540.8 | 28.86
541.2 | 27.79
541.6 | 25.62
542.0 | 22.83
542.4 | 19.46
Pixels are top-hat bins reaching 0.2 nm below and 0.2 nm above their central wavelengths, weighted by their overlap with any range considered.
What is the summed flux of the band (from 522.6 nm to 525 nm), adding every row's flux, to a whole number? 122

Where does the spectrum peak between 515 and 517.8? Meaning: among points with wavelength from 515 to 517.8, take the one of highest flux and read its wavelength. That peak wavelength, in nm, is 515.2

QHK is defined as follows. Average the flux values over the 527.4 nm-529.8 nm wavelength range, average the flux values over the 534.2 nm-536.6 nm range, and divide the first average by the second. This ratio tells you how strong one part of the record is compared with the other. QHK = 0.85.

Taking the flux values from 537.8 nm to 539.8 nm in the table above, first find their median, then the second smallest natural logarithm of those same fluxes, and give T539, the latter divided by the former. 0.131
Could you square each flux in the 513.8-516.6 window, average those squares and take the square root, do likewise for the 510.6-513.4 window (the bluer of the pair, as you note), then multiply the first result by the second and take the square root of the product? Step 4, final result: 19.9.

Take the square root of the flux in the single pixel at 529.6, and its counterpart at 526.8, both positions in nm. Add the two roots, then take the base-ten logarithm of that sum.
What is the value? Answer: 0.923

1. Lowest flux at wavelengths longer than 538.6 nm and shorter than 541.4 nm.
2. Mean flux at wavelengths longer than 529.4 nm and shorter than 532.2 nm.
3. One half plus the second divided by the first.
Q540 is 1.2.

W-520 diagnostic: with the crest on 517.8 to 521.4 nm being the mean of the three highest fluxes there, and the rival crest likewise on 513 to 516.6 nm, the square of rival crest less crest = 0.4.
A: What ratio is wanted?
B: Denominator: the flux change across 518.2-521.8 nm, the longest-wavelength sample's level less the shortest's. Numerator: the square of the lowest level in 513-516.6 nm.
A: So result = 45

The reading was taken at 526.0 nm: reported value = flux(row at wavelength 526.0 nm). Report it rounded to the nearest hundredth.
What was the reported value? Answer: 22.50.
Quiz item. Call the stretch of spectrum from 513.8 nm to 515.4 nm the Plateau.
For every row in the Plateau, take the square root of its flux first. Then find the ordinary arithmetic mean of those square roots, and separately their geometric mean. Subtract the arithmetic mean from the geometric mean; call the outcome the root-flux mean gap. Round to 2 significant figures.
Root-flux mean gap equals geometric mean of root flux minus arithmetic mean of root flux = -0.0014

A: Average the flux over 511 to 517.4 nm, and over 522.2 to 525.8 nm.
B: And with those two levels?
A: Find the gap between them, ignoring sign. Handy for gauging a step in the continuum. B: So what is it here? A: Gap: 1.40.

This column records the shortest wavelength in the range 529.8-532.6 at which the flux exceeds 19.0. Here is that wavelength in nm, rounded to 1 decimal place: 531.2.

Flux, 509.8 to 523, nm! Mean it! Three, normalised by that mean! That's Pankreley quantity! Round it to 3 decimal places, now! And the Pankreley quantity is 0.152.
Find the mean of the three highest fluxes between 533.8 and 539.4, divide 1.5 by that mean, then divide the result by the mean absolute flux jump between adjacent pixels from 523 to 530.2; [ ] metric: 0.060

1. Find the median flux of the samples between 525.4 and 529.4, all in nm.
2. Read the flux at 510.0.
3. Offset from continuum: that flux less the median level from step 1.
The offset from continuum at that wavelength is -0.1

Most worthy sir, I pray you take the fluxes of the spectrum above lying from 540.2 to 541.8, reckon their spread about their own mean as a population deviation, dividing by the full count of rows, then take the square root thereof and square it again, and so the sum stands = 1.3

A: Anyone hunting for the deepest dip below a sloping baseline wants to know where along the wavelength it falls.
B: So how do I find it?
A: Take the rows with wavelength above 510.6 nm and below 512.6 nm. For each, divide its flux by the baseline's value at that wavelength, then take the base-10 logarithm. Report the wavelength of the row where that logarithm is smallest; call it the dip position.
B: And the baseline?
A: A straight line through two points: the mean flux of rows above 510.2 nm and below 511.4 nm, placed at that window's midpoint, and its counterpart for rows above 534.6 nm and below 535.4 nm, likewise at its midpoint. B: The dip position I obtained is 512.0 nm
